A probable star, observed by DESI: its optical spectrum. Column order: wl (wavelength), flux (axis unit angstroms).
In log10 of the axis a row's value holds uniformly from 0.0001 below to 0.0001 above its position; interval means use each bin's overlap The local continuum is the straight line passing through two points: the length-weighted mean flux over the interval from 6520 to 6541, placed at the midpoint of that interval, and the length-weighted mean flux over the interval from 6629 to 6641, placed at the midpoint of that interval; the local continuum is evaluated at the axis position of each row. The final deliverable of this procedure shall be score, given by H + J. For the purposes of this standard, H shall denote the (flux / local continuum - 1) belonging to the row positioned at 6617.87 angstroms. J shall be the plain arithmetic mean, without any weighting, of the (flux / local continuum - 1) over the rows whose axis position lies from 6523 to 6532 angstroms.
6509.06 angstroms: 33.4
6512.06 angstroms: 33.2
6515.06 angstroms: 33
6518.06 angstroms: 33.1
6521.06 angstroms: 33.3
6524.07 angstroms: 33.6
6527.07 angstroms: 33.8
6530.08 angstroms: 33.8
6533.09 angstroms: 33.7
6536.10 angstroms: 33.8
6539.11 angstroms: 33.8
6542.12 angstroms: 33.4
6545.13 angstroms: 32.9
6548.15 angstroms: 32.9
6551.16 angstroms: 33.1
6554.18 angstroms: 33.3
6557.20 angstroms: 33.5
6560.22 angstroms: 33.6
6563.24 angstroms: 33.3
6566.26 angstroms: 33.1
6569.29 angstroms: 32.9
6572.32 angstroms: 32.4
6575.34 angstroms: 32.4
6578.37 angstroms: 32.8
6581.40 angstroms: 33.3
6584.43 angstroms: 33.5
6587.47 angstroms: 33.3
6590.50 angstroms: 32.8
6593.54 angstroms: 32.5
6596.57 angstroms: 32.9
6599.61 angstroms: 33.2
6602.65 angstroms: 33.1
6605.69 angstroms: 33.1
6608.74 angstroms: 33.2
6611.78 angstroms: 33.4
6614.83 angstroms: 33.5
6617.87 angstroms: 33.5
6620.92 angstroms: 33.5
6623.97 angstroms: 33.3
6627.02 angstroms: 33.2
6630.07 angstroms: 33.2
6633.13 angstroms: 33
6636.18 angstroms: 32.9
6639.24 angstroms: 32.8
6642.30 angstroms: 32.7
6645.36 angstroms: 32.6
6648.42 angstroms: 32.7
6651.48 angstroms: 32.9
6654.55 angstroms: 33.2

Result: 0.014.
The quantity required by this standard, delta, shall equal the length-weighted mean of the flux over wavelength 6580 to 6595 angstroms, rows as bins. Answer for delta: 33.1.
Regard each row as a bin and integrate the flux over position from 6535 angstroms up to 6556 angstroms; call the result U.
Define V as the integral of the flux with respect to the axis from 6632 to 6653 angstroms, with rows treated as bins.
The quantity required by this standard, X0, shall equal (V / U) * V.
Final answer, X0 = 678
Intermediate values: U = 700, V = 689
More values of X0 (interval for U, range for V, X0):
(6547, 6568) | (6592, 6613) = 690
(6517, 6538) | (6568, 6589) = 679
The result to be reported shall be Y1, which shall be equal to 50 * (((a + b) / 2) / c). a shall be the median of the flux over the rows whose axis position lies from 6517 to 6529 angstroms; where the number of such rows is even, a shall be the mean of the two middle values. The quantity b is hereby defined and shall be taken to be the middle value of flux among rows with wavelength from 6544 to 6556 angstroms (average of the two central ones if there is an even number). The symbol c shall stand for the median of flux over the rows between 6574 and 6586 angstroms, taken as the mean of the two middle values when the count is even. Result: 50.3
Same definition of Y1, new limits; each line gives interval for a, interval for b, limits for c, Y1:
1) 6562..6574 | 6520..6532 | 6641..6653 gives 51.0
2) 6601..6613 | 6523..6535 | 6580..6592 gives 50.2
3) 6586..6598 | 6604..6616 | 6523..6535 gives 49.0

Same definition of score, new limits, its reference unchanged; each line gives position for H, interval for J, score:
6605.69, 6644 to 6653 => -0.005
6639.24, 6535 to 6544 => -0.002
